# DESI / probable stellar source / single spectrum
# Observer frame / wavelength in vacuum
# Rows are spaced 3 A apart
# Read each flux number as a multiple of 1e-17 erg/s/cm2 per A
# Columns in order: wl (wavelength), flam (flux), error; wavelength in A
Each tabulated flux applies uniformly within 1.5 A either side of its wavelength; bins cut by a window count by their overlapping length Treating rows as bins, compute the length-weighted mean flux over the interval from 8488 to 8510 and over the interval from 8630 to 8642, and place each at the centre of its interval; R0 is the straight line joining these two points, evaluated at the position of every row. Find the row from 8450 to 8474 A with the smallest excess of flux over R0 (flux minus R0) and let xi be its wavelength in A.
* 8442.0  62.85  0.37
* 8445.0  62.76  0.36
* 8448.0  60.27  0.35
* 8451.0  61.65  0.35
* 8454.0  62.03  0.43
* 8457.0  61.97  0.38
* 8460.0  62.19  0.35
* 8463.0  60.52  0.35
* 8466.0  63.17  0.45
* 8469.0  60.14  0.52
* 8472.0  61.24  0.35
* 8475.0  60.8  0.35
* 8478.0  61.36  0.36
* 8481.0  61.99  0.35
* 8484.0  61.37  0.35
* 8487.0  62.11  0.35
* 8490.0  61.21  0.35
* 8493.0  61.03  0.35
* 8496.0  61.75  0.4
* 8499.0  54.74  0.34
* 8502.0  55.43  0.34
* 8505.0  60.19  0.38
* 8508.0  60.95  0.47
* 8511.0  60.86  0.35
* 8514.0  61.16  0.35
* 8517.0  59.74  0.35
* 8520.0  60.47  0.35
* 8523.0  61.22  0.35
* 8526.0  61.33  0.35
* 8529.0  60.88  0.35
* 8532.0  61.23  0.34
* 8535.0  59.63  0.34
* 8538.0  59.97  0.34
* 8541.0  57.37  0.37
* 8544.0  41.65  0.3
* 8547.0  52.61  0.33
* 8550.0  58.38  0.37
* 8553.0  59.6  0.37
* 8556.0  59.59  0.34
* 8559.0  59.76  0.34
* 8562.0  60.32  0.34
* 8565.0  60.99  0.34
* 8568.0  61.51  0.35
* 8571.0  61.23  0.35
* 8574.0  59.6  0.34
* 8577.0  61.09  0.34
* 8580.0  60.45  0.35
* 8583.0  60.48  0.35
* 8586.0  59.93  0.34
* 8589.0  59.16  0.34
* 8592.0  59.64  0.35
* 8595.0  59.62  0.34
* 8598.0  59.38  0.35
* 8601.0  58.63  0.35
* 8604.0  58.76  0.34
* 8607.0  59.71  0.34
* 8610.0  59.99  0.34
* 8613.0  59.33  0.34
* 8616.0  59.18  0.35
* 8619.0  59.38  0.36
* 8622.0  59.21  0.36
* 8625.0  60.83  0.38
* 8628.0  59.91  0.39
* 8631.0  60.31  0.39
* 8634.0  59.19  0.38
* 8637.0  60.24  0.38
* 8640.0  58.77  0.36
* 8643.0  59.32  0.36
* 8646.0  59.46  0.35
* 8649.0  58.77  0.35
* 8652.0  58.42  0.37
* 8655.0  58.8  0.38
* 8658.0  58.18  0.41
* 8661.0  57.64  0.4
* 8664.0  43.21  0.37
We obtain 8469.0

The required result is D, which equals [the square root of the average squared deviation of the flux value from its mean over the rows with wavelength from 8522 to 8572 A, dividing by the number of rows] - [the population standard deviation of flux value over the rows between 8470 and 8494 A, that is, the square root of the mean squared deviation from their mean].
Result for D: 4.3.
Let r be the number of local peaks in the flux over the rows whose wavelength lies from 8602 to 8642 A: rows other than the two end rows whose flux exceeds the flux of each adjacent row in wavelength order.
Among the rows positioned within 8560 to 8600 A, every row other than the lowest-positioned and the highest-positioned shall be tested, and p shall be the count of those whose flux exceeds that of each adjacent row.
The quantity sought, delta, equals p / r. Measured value 0.8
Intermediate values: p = 4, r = 5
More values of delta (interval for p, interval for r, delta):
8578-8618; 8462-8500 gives 0.6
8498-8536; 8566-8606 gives 1.3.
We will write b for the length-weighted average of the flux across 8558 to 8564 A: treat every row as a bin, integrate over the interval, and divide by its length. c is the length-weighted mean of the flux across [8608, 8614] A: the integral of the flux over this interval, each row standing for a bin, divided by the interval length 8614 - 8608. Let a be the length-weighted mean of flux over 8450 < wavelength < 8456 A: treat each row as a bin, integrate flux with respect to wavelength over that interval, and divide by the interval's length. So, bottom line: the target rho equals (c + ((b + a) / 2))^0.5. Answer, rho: 10.99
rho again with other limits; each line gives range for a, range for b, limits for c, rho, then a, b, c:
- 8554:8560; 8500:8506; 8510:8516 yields 10.93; 59.7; 57.4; 60.9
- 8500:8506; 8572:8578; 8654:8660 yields 10.83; 57.4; 60.4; 58.4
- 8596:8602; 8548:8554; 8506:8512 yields 10.94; 59.1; 58.4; 60.8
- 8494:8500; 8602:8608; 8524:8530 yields 10.96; 58.8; 59.1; 61.1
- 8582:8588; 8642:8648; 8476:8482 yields 11.01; 60.1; 59.3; 61.6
